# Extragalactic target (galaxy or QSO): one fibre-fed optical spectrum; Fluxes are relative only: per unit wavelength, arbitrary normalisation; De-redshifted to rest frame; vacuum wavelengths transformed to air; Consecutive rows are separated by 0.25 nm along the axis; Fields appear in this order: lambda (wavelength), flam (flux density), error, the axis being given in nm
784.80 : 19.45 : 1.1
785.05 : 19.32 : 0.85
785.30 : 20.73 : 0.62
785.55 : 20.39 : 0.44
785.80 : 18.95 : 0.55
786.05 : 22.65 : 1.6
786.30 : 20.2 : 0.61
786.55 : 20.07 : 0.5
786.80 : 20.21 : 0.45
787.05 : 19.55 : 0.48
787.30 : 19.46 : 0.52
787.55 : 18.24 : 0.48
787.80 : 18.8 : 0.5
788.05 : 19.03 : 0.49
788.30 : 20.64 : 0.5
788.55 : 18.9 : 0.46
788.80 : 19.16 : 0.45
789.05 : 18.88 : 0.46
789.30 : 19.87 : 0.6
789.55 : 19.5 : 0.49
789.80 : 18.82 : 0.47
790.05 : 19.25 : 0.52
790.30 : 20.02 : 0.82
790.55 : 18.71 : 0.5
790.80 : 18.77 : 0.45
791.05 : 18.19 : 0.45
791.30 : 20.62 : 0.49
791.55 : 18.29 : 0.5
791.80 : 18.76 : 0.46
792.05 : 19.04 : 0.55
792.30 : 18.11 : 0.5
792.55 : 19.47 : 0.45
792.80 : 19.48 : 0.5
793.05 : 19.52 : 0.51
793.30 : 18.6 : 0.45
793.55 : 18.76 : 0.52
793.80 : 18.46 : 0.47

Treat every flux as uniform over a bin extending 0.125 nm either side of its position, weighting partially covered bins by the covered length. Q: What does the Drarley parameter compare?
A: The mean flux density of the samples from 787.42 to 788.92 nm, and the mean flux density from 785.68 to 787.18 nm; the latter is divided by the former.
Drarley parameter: 1.06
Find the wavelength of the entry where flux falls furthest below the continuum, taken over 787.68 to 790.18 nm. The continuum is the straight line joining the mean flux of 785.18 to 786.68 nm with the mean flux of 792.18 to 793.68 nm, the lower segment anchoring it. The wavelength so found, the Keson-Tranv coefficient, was 787.80 nm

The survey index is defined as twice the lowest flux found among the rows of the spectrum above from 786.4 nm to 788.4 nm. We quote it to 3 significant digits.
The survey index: 36.5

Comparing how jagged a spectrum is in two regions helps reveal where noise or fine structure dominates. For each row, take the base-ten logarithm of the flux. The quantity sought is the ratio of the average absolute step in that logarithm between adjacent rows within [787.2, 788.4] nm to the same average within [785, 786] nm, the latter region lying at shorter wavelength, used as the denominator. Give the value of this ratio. 0.88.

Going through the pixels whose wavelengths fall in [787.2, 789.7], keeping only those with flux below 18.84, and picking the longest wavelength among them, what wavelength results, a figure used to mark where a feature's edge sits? 787.80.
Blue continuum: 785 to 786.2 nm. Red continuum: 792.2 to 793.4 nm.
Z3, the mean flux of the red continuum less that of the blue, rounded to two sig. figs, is -1.4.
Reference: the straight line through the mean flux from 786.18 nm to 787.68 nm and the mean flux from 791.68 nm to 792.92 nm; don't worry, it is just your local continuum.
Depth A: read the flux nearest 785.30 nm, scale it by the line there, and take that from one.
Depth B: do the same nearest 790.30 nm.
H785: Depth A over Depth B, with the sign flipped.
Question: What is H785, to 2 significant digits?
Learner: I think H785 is -1.1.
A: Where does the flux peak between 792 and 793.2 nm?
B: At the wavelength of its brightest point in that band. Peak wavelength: 793.05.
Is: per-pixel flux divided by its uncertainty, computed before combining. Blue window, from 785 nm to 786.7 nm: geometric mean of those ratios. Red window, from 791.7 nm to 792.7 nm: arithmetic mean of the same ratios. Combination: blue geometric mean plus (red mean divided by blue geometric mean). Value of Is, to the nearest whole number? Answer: 31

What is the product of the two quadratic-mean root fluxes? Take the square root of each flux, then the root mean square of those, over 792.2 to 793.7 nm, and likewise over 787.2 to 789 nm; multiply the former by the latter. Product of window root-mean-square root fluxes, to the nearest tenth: 19.1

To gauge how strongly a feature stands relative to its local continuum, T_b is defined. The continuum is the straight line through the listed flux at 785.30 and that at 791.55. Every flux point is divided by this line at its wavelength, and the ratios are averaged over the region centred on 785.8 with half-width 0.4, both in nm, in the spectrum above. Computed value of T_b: 1.01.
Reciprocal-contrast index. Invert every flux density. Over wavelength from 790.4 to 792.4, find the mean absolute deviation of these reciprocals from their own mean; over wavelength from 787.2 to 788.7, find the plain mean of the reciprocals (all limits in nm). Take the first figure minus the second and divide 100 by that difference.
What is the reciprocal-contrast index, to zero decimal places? -1966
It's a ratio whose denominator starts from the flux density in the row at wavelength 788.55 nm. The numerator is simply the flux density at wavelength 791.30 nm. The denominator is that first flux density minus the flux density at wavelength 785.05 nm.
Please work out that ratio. -49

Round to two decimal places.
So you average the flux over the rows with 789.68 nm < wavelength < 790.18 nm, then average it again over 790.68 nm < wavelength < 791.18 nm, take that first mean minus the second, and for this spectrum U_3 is 0.55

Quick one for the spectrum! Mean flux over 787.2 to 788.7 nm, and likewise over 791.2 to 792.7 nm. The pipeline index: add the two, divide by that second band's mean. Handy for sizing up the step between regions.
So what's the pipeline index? 2.01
